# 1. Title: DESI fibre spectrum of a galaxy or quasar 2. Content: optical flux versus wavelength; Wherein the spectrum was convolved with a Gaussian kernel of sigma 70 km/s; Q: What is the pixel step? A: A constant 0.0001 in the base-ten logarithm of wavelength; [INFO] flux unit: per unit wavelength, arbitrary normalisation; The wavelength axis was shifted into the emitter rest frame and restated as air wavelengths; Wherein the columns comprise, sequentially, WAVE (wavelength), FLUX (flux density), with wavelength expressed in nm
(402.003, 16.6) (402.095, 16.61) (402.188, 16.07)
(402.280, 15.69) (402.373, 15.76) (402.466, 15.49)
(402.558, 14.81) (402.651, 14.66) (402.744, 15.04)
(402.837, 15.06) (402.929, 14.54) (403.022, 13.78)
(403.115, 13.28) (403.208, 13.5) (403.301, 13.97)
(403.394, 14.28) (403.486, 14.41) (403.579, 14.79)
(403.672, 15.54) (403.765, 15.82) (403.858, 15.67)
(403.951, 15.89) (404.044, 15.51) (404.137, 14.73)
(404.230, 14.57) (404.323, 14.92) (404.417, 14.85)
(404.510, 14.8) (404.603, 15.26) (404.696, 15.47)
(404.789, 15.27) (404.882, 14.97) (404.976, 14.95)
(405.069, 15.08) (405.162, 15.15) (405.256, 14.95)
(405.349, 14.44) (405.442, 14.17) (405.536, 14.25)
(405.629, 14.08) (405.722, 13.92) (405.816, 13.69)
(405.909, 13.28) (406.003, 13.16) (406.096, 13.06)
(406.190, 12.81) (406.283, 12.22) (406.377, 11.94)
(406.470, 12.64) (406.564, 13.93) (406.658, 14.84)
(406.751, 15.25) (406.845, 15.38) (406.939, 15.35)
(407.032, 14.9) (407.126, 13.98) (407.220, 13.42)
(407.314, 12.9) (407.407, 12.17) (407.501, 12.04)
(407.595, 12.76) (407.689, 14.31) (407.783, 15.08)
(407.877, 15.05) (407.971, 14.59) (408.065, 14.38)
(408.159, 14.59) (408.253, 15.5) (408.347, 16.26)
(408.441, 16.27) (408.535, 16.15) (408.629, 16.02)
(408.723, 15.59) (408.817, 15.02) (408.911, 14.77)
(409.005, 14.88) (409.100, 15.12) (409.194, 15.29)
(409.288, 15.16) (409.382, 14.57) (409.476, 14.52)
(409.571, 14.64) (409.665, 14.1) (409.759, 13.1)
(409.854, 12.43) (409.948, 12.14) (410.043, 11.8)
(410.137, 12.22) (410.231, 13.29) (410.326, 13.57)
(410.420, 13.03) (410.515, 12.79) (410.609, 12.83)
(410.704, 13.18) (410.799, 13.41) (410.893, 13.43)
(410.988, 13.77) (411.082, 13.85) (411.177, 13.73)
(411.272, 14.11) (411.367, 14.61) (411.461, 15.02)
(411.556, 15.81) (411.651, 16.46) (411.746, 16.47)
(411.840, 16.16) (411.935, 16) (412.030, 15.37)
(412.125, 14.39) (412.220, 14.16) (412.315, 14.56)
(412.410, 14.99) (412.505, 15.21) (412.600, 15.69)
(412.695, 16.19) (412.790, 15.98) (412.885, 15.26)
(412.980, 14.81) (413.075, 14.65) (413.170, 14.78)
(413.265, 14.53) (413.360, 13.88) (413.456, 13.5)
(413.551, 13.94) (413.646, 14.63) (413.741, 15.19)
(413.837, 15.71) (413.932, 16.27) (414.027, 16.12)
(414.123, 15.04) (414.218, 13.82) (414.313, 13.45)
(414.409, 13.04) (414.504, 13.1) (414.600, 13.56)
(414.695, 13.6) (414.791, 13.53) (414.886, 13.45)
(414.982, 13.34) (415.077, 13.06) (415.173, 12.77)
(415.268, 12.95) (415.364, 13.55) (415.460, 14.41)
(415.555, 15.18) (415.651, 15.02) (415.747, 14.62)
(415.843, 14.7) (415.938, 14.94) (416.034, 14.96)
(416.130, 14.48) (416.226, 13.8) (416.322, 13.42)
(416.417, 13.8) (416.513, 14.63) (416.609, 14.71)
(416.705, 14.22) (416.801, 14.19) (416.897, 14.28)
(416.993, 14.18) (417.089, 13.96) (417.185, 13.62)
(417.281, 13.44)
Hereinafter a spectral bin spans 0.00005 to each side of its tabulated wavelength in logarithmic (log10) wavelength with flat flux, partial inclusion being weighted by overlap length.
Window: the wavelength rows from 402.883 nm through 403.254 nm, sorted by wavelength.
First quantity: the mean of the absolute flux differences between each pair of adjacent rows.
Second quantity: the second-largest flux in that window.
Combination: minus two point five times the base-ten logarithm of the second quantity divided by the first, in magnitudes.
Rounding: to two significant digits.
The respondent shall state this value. -3.6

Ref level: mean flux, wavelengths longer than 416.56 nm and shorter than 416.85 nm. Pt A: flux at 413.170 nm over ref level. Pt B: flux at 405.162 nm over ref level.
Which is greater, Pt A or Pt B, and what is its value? 1.05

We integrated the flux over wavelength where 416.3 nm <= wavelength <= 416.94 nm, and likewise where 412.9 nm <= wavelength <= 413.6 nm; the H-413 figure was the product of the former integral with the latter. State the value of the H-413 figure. 91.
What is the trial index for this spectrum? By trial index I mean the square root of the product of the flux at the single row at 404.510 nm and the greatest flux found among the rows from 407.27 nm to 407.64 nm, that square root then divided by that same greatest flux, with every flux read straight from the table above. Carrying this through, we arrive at 1.07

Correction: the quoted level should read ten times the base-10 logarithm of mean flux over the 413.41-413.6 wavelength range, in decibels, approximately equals 11.4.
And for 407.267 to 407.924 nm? 11.3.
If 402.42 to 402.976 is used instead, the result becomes 11.7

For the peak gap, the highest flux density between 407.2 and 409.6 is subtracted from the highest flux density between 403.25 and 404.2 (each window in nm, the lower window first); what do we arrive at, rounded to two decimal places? -0.38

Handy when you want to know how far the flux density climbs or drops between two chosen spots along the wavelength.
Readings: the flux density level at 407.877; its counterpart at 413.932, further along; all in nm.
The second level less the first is 1.2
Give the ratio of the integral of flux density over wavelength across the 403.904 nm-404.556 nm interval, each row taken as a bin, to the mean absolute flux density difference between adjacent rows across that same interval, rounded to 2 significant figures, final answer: 33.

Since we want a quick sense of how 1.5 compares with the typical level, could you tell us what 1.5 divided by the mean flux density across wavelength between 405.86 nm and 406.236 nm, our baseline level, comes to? 0.115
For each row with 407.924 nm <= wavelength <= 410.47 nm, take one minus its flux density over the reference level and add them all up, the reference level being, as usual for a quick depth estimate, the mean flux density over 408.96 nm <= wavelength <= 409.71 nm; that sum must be 0.7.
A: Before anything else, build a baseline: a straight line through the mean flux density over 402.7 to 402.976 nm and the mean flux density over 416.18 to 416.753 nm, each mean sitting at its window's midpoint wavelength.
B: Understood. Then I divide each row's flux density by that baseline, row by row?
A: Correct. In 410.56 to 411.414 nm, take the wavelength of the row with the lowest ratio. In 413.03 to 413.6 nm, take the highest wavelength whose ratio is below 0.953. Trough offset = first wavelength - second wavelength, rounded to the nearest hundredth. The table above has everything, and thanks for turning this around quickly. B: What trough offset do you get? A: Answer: -2.85 nm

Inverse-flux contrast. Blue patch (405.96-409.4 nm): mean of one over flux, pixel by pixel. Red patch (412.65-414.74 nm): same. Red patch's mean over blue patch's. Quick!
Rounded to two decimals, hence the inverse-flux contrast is 0.98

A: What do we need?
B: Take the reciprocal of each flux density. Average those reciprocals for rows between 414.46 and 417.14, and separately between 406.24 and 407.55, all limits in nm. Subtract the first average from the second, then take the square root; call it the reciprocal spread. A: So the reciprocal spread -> 0.049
